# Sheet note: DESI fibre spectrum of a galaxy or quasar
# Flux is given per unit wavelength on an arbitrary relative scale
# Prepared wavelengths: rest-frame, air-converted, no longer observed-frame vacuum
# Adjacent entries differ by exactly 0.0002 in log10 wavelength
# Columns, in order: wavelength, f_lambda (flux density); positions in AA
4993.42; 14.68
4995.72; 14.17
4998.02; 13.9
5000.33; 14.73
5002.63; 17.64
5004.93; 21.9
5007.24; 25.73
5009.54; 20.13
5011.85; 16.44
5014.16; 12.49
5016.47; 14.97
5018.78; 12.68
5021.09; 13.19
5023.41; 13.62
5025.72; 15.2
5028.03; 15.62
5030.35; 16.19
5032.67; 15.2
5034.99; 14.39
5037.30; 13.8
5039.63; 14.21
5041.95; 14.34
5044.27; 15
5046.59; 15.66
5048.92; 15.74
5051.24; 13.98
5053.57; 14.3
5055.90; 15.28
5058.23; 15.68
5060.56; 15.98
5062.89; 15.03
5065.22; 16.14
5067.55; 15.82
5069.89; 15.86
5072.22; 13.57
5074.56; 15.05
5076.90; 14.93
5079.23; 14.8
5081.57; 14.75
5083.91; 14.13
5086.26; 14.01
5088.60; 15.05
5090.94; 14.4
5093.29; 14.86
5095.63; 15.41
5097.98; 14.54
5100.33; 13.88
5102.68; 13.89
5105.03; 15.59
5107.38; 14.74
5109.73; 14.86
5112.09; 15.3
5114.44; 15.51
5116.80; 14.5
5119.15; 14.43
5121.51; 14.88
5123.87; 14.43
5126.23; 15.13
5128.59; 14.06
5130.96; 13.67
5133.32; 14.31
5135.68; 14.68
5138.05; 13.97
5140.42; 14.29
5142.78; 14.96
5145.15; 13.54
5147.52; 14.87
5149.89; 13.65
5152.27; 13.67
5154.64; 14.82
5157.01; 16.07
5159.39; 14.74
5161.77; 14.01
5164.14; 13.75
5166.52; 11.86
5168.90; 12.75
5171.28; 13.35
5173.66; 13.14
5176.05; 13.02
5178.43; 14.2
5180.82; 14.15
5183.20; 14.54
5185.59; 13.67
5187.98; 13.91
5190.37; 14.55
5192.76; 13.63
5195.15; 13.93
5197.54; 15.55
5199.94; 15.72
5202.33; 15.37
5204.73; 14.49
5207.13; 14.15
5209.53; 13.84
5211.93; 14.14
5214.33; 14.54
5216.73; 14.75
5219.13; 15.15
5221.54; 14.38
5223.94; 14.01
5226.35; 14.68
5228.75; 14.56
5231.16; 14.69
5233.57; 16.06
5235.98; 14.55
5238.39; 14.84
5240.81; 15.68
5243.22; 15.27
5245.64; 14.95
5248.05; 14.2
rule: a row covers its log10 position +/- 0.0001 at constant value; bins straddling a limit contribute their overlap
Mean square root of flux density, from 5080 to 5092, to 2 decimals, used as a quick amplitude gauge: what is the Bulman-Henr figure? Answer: 3.80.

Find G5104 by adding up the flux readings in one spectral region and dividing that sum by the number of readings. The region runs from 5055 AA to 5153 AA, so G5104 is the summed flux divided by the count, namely 14.7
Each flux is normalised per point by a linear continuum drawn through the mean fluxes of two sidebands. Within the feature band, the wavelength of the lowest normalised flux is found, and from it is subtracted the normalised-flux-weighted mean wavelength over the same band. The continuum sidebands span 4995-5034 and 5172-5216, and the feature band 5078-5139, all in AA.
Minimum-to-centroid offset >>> -22.4 AA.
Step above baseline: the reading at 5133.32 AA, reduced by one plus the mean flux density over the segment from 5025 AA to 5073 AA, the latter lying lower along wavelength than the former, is -1.8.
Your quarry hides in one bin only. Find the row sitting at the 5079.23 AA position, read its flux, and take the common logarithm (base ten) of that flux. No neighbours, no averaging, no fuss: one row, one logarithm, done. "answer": 1.17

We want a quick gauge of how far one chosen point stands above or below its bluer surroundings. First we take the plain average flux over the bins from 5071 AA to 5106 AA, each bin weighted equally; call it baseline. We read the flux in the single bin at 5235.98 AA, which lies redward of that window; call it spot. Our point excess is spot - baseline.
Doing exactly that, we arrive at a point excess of -0.04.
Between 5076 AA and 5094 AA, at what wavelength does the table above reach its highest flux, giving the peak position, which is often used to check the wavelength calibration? 5088.60 AA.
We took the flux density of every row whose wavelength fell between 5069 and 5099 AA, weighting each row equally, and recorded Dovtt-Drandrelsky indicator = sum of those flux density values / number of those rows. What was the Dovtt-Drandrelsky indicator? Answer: 14.7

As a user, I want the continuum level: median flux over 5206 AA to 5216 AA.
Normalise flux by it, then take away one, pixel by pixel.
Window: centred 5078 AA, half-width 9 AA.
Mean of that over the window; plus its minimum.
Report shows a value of -0.01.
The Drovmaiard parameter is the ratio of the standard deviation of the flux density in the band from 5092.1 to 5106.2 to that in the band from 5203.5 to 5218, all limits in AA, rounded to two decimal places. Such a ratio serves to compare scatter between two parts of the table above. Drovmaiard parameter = 2.20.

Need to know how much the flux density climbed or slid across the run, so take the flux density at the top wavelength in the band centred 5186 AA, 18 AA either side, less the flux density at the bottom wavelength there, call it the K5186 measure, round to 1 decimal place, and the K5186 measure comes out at 2.6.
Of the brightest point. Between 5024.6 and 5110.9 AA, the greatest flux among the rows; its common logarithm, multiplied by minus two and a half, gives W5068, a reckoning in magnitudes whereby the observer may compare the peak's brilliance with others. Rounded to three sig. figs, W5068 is -3.02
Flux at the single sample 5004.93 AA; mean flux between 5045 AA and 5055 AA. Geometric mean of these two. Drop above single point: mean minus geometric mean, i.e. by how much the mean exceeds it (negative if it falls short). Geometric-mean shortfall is -3.2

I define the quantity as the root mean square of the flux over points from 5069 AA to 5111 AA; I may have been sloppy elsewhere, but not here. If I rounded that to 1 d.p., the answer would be 14.7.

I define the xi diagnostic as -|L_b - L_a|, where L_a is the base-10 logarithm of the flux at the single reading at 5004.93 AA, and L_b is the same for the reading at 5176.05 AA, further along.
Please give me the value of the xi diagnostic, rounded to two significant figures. -0.23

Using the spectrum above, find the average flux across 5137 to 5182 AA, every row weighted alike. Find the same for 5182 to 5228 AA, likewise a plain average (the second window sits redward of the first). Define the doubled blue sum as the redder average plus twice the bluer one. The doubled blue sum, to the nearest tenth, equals 42.3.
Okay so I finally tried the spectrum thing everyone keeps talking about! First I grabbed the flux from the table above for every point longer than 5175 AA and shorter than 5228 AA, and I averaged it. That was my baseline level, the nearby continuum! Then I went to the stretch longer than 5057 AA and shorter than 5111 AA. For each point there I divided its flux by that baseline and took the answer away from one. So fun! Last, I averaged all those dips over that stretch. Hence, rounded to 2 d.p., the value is -0.04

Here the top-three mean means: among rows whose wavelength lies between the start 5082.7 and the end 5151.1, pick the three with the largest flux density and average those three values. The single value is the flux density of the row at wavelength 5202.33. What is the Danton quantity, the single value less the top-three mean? -0.1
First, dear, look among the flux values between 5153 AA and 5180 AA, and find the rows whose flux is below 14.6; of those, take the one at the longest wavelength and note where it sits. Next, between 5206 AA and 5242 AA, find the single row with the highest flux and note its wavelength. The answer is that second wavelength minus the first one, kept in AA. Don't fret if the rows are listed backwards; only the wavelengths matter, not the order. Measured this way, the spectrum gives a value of 55.1 AA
